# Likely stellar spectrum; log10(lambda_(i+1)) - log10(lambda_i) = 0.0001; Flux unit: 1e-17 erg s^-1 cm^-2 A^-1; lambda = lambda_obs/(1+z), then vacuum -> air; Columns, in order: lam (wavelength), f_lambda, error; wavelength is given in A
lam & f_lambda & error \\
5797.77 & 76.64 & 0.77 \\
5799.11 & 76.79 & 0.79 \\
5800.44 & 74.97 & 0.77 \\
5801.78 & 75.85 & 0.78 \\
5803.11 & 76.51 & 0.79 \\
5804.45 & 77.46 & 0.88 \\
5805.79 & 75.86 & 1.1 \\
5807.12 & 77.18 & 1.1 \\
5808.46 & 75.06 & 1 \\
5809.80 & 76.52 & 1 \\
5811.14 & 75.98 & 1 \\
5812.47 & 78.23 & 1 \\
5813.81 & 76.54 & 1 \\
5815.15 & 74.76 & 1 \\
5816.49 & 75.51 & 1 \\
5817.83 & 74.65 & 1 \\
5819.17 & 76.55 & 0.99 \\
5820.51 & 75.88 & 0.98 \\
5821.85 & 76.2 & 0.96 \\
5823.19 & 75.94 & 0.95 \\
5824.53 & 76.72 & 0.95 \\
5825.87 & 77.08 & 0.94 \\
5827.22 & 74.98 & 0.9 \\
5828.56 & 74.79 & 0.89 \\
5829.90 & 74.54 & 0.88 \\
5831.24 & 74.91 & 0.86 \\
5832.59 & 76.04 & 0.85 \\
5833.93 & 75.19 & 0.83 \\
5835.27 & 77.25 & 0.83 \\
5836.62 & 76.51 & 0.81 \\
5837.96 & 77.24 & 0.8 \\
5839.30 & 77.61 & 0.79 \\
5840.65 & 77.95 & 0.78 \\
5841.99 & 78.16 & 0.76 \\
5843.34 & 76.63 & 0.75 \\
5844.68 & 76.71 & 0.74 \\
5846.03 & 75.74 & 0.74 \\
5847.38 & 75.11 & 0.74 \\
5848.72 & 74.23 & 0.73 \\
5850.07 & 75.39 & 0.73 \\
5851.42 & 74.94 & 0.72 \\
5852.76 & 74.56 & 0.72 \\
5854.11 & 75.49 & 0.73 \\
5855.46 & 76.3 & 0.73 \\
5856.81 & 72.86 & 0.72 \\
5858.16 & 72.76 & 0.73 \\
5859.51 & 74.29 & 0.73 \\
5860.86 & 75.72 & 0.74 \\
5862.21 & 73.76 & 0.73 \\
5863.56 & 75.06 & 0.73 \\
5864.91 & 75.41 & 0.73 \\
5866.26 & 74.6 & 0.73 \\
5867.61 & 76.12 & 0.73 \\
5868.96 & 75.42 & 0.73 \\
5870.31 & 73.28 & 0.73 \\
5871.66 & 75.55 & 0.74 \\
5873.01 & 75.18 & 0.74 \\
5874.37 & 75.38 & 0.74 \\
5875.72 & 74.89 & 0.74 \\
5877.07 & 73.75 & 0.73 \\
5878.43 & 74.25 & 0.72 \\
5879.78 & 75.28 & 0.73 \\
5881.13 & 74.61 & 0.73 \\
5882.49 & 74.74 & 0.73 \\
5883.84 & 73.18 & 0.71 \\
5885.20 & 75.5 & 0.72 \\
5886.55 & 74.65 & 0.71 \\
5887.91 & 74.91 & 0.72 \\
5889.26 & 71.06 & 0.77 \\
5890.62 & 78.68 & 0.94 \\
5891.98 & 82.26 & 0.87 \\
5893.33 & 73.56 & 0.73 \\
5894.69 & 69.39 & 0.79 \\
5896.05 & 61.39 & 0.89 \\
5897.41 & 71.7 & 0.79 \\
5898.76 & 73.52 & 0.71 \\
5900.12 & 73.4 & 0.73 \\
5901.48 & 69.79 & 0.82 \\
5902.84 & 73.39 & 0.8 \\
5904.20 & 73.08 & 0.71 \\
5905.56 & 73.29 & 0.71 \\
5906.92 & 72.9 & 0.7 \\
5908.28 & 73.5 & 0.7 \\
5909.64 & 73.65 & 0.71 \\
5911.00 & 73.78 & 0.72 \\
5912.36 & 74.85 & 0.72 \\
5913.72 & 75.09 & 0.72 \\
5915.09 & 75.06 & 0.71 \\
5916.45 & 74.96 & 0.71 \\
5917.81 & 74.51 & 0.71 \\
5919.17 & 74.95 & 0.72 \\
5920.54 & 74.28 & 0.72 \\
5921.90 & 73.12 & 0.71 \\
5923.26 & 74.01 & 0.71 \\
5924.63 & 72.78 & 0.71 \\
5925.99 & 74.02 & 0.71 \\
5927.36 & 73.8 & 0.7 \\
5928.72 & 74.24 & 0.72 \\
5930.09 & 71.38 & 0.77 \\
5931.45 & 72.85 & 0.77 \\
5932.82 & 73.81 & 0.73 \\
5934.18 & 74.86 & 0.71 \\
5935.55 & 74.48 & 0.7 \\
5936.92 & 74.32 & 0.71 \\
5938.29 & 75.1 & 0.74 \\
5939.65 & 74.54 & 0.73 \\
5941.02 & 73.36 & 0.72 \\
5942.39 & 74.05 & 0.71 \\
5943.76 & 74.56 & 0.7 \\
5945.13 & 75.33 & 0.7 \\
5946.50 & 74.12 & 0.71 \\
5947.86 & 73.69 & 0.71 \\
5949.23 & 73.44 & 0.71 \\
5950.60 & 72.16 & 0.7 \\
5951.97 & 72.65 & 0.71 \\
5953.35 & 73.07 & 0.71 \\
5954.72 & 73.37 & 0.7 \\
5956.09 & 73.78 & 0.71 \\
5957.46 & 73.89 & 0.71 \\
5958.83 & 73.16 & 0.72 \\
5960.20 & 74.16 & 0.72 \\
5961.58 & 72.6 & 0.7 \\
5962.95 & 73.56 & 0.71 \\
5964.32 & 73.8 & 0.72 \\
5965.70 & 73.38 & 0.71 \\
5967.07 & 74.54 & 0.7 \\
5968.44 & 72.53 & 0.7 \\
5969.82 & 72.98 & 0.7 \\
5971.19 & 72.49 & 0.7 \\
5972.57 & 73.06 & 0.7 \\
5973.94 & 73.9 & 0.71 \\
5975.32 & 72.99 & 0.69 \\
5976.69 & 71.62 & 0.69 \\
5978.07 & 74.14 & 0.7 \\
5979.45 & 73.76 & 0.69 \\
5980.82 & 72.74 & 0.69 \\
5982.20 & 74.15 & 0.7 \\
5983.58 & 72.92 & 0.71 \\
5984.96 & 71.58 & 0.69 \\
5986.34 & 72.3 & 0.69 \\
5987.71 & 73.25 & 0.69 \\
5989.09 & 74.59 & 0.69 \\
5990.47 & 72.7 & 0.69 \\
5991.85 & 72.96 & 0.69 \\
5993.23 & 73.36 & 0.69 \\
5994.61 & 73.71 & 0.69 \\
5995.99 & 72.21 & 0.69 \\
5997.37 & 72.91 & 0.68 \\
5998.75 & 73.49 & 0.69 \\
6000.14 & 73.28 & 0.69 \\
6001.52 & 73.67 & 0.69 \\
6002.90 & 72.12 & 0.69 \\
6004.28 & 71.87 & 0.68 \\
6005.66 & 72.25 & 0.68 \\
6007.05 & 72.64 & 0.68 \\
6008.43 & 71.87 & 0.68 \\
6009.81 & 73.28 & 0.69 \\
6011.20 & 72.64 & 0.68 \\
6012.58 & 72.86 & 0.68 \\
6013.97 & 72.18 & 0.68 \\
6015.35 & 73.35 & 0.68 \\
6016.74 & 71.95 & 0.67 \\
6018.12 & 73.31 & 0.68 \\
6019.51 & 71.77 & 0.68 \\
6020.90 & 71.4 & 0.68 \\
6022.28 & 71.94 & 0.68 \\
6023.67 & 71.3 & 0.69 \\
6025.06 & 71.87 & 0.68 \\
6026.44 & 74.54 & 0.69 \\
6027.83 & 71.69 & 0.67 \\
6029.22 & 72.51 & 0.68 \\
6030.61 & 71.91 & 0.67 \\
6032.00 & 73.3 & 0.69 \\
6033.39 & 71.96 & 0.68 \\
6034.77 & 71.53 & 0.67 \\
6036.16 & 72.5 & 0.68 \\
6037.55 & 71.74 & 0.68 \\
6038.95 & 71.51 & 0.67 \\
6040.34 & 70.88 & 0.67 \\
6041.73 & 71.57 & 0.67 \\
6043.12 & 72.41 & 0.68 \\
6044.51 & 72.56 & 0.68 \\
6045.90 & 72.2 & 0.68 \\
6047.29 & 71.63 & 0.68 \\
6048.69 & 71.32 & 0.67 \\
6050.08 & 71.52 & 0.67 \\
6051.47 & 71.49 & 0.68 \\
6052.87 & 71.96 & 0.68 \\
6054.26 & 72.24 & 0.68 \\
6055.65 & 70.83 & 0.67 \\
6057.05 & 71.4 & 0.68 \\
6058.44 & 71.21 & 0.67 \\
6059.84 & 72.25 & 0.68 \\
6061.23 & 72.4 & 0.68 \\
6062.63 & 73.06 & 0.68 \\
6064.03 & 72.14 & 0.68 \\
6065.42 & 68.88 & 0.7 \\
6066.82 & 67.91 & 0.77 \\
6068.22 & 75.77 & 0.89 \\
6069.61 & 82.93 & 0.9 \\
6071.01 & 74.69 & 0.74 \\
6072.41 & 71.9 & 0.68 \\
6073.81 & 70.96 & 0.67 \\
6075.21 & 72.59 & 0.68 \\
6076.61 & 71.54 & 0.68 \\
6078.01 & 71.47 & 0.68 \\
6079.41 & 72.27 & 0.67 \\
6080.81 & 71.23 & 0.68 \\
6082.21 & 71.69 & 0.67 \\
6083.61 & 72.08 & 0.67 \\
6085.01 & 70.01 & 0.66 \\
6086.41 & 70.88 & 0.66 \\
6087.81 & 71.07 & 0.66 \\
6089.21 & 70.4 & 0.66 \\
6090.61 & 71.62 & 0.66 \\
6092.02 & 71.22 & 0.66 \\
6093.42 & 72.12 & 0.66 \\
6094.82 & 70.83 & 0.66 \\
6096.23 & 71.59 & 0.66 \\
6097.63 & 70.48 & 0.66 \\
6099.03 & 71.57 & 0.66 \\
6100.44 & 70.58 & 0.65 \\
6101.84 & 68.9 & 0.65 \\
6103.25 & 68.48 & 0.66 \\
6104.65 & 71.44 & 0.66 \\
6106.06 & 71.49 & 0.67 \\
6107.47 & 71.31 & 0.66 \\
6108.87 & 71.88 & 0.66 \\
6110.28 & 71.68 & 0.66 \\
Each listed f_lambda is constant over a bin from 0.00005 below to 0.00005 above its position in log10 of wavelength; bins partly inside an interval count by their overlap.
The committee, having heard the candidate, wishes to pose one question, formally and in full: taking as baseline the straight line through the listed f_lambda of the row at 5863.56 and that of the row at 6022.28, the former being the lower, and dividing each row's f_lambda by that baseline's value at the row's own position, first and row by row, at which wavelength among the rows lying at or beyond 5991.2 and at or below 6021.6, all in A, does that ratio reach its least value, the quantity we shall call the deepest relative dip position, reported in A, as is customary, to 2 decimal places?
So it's 6020.90 A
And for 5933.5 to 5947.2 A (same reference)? 5941.02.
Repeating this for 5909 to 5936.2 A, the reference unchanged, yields 5930.09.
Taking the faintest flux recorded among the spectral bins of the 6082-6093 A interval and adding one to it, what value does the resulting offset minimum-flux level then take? 71.0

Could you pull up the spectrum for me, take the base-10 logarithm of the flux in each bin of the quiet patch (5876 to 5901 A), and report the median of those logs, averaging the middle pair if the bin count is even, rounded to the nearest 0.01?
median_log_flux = 1.87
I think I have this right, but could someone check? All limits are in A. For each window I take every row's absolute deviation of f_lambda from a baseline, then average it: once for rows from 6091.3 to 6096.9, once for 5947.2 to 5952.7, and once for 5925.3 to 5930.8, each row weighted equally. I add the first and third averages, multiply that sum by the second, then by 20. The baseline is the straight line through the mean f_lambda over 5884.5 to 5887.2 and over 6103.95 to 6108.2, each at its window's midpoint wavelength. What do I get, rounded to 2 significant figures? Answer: 30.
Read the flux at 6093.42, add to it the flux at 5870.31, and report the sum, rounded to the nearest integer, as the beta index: 145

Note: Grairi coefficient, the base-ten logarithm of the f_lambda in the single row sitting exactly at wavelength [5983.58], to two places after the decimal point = 1.86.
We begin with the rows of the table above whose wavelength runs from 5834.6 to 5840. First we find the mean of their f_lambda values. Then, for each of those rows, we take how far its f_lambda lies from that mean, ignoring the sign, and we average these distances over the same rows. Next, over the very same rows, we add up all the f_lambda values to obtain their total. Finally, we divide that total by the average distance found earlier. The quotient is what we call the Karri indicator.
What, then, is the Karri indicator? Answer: 961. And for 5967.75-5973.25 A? 1141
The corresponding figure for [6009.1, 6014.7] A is 882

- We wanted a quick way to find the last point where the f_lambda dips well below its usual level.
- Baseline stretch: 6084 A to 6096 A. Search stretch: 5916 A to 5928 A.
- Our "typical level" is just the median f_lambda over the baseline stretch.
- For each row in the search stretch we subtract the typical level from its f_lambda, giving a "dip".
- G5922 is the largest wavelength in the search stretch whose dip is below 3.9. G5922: 5927.36 A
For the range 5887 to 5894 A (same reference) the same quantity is 5893.33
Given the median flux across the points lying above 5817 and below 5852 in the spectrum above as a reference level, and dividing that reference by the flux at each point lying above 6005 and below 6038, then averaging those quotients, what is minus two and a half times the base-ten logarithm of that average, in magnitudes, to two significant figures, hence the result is -0.053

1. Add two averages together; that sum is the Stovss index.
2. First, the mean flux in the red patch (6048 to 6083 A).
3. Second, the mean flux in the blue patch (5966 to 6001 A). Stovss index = 145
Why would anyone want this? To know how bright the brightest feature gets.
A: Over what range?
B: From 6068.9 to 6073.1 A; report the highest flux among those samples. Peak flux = 82.93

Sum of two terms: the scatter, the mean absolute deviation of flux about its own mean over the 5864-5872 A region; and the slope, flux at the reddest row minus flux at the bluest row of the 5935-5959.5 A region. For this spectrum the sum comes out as -1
